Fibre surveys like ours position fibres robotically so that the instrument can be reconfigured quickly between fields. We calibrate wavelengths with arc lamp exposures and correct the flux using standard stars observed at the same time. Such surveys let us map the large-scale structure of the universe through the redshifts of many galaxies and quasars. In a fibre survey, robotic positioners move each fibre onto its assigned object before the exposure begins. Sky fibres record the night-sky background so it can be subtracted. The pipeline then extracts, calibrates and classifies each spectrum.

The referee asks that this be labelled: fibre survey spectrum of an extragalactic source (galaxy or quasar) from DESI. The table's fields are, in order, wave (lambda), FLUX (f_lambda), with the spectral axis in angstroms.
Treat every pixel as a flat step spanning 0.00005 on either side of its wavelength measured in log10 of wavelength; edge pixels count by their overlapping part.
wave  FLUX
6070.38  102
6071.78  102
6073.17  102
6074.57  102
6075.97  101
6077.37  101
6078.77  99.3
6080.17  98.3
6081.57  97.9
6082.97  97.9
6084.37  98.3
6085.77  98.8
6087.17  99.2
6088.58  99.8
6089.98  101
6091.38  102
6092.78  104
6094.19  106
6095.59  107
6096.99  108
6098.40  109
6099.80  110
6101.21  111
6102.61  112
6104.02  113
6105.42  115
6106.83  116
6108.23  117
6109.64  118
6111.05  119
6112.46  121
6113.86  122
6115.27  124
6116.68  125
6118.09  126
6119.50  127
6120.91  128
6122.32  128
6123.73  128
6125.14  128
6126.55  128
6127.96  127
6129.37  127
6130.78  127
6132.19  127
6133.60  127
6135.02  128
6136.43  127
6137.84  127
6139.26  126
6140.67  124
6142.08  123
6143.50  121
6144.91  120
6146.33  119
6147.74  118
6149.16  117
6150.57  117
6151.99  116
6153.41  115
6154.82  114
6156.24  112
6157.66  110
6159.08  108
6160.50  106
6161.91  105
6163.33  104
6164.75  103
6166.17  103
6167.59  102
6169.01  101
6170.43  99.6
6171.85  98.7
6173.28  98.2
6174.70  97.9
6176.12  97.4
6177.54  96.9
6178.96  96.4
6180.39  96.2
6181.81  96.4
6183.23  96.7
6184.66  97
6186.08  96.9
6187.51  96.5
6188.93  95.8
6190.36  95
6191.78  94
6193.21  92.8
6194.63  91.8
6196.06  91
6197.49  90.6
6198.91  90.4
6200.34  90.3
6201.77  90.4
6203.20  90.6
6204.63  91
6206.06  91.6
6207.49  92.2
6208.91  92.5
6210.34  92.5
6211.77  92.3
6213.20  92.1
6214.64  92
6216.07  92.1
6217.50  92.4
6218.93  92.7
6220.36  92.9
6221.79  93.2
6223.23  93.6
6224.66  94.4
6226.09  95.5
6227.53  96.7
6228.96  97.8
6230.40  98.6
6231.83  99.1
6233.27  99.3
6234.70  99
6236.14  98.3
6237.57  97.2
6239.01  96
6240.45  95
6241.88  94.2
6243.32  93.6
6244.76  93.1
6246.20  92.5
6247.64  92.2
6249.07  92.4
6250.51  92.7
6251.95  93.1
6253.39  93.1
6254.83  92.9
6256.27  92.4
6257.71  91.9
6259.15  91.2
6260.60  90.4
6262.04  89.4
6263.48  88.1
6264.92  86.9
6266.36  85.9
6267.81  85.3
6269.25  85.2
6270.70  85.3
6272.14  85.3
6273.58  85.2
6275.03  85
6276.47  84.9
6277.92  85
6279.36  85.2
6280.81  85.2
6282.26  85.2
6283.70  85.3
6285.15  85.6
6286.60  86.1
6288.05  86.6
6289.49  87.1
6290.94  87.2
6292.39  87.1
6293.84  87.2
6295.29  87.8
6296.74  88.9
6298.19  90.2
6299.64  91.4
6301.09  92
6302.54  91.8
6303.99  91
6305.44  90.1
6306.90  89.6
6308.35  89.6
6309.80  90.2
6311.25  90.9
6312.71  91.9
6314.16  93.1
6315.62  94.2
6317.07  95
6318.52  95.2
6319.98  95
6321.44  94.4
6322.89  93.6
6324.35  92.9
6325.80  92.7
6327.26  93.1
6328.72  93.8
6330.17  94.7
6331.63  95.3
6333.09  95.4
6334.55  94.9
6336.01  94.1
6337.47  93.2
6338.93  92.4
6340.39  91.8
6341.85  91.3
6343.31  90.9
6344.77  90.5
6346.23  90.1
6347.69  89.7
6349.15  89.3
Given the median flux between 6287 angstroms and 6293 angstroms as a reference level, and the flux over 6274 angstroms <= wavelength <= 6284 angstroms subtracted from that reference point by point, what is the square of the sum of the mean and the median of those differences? 15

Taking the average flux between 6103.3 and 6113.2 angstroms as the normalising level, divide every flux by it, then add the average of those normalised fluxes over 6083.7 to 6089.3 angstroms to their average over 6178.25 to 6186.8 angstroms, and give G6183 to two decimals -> 1.67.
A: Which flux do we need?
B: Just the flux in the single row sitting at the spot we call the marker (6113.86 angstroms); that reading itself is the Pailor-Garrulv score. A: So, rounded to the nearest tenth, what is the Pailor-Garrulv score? 122.0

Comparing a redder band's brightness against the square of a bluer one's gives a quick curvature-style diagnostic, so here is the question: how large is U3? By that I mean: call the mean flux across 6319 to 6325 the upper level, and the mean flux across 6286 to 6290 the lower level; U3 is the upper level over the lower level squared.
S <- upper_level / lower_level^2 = 0.0125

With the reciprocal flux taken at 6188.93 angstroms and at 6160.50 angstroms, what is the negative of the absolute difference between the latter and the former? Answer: -0.0010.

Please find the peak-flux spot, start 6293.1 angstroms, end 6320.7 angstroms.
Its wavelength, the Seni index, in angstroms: 6318.52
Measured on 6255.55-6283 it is 6256.27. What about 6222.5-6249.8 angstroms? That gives 6233.27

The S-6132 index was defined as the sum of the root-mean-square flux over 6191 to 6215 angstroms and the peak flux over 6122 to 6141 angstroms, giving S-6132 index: 220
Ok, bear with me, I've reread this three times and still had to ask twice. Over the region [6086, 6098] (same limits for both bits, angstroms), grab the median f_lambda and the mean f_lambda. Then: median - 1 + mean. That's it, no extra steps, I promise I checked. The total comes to 205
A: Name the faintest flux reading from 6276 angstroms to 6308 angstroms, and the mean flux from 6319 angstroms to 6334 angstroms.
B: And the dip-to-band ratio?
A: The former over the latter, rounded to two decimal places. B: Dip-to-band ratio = 0.90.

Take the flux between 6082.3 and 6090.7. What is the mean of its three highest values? 100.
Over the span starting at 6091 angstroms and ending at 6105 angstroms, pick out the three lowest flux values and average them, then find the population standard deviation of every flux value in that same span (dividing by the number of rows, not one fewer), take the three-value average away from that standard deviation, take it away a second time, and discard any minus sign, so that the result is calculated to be 205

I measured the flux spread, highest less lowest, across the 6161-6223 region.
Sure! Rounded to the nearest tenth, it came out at 14.7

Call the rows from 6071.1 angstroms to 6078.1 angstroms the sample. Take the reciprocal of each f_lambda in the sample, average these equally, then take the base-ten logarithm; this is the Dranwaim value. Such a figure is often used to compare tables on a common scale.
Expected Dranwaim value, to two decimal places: -2.01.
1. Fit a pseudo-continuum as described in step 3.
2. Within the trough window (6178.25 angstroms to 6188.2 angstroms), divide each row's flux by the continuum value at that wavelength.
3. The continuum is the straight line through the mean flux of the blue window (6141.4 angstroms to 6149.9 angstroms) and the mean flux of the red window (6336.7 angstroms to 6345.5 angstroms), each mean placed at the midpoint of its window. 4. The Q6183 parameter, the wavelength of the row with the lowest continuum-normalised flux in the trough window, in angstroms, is 6180.39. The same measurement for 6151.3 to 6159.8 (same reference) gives 6159.08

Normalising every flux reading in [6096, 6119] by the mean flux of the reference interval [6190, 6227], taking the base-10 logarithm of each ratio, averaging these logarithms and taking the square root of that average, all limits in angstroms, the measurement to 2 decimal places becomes 0.32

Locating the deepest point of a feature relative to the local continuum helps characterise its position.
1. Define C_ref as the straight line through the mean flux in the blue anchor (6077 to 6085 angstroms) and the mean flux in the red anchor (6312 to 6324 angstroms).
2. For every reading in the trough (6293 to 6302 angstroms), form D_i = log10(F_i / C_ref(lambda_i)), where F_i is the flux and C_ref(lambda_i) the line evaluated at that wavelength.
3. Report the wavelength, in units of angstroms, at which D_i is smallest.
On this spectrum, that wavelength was 6293.84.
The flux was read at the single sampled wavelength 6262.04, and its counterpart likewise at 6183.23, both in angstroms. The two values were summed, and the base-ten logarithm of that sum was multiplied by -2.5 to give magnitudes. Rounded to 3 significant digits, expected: -5.67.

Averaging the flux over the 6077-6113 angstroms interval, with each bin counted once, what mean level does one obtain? 107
